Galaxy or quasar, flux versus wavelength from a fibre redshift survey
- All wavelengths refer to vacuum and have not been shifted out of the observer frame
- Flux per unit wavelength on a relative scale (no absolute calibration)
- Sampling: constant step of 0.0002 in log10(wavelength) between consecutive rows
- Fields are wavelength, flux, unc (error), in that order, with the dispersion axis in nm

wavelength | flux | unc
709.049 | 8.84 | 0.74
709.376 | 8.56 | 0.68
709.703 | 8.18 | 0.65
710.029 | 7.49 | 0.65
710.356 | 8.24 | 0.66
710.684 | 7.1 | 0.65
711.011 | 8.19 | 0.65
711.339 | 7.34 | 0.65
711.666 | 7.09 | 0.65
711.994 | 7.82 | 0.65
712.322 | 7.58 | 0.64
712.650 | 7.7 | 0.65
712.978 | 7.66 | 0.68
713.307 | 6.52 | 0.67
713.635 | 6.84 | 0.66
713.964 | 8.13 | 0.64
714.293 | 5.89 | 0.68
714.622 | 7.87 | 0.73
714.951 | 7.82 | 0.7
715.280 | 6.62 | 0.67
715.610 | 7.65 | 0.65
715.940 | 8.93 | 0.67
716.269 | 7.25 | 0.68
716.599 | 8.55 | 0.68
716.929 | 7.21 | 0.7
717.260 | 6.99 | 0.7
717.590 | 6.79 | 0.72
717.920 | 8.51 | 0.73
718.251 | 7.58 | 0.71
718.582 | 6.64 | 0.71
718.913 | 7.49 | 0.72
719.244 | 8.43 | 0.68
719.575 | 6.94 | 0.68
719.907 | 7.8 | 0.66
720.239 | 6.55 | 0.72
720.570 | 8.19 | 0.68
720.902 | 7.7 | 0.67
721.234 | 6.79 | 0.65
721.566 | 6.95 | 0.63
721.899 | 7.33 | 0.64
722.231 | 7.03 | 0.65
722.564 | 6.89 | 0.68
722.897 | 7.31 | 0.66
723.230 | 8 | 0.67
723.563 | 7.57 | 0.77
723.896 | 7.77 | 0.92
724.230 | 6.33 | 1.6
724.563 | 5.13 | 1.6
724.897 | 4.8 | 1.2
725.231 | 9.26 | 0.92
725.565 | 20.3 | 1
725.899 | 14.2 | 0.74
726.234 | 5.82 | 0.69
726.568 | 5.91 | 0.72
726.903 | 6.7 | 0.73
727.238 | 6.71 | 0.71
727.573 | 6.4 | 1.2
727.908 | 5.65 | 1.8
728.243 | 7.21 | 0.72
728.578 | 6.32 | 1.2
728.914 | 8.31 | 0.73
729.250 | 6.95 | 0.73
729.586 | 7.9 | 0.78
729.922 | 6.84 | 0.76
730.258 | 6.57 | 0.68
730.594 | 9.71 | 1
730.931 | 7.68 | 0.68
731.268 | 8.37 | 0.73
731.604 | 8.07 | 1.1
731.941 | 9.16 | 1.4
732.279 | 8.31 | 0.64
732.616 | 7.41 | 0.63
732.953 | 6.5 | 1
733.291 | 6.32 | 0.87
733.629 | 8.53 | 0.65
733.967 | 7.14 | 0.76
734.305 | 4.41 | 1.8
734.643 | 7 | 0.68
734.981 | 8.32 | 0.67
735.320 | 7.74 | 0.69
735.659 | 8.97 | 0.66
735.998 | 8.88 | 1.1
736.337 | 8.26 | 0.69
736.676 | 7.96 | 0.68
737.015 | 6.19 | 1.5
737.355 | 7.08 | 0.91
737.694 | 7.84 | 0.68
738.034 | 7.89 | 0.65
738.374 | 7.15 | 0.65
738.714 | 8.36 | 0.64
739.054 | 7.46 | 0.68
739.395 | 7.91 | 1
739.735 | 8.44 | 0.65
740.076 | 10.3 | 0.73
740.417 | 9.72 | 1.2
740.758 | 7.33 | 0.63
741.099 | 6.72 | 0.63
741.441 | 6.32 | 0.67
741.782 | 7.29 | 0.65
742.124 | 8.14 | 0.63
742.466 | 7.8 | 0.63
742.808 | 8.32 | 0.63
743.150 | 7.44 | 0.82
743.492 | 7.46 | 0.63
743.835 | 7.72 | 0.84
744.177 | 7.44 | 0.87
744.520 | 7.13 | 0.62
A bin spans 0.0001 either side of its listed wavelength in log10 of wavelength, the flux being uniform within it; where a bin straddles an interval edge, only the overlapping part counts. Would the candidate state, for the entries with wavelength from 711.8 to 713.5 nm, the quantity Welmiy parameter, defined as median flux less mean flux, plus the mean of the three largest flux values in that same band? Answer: 7.9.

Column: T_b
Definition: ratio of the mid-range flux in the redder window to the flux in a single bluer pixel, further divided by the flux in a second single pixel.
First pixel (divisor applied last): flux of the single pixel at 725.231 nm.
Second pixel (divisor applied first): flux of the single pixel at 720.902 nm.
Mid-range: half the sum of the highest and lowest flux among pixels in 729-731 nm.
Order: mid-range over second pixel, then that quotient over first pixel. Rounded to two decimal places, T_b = 0.11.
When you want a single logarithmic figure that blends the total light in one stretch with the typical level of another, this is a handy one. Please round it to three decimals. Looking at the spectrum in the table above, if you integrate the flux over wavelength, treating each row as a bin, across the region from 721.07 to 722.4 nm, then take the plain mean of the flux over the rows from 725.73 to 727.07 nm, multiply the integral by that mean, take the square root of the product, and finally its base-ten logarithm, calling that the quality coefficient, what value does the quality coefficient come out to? 0.941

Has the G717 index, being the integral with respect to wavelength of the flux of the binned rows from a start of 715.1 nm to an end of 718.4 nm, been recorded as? 25.1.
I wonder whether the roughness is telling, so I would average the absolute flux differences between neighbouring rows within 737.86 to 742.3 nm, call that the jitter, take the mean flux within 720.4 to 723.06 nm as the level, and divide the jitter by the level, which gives 0.13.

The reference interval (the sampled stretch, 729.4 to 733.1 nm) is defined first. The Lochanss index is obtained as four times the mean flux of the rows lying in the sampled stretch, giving 31.5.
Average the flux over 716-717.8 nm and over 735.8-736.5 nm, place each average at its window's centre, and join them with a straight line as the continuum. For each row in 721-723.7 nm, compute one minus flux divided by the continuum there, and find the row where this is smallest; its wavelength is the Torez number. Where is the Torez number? 723.230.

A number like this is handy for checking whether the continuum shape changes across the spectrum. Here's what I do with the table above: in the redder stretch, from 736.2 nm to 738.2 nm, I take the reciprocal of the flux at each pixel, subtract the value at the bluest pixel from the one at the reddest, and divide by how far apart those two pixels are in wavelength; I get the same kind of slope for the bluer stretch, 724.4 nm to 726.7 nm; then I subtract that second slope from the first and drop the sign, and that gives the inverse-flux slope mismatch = 0.016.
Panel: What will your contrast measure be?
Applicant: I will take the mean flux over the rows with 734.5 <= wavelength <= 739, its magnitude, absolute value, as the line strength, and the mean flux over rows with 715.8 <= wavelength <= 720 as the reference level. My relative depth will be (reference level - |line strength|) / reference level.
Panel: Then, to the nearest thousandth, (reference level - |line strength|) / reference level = -0.026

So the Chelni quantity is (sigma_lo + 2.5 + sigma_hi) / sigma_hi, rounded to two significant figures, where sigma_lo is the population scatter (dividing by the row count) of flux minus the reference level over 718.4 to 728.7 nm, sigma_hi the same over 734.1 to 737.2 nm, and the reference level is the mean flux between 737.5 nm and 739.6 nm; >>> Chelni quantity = 4.8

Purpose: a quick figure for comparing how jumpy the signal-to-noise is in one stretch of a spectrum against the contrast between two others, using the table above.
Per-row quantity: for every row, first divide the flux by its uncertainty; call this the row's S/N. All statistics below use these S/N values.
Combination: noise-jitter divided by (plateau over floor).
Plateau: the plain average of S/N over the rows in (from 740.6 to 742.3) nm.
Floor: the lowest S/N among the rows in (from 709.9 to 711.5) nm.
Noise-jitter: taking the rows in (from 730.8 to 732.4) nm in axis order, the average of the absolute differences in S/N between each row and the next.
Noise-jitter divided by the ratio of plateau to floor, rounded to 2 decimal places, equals 2.82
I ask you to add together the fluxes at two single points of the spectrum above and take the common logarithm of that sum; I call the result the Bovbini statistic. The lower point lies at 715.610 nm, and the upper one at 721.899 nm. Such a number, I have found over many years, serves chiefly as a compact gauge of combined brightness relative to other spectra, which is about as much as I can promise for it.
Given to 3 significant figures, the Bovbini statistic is 1.18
